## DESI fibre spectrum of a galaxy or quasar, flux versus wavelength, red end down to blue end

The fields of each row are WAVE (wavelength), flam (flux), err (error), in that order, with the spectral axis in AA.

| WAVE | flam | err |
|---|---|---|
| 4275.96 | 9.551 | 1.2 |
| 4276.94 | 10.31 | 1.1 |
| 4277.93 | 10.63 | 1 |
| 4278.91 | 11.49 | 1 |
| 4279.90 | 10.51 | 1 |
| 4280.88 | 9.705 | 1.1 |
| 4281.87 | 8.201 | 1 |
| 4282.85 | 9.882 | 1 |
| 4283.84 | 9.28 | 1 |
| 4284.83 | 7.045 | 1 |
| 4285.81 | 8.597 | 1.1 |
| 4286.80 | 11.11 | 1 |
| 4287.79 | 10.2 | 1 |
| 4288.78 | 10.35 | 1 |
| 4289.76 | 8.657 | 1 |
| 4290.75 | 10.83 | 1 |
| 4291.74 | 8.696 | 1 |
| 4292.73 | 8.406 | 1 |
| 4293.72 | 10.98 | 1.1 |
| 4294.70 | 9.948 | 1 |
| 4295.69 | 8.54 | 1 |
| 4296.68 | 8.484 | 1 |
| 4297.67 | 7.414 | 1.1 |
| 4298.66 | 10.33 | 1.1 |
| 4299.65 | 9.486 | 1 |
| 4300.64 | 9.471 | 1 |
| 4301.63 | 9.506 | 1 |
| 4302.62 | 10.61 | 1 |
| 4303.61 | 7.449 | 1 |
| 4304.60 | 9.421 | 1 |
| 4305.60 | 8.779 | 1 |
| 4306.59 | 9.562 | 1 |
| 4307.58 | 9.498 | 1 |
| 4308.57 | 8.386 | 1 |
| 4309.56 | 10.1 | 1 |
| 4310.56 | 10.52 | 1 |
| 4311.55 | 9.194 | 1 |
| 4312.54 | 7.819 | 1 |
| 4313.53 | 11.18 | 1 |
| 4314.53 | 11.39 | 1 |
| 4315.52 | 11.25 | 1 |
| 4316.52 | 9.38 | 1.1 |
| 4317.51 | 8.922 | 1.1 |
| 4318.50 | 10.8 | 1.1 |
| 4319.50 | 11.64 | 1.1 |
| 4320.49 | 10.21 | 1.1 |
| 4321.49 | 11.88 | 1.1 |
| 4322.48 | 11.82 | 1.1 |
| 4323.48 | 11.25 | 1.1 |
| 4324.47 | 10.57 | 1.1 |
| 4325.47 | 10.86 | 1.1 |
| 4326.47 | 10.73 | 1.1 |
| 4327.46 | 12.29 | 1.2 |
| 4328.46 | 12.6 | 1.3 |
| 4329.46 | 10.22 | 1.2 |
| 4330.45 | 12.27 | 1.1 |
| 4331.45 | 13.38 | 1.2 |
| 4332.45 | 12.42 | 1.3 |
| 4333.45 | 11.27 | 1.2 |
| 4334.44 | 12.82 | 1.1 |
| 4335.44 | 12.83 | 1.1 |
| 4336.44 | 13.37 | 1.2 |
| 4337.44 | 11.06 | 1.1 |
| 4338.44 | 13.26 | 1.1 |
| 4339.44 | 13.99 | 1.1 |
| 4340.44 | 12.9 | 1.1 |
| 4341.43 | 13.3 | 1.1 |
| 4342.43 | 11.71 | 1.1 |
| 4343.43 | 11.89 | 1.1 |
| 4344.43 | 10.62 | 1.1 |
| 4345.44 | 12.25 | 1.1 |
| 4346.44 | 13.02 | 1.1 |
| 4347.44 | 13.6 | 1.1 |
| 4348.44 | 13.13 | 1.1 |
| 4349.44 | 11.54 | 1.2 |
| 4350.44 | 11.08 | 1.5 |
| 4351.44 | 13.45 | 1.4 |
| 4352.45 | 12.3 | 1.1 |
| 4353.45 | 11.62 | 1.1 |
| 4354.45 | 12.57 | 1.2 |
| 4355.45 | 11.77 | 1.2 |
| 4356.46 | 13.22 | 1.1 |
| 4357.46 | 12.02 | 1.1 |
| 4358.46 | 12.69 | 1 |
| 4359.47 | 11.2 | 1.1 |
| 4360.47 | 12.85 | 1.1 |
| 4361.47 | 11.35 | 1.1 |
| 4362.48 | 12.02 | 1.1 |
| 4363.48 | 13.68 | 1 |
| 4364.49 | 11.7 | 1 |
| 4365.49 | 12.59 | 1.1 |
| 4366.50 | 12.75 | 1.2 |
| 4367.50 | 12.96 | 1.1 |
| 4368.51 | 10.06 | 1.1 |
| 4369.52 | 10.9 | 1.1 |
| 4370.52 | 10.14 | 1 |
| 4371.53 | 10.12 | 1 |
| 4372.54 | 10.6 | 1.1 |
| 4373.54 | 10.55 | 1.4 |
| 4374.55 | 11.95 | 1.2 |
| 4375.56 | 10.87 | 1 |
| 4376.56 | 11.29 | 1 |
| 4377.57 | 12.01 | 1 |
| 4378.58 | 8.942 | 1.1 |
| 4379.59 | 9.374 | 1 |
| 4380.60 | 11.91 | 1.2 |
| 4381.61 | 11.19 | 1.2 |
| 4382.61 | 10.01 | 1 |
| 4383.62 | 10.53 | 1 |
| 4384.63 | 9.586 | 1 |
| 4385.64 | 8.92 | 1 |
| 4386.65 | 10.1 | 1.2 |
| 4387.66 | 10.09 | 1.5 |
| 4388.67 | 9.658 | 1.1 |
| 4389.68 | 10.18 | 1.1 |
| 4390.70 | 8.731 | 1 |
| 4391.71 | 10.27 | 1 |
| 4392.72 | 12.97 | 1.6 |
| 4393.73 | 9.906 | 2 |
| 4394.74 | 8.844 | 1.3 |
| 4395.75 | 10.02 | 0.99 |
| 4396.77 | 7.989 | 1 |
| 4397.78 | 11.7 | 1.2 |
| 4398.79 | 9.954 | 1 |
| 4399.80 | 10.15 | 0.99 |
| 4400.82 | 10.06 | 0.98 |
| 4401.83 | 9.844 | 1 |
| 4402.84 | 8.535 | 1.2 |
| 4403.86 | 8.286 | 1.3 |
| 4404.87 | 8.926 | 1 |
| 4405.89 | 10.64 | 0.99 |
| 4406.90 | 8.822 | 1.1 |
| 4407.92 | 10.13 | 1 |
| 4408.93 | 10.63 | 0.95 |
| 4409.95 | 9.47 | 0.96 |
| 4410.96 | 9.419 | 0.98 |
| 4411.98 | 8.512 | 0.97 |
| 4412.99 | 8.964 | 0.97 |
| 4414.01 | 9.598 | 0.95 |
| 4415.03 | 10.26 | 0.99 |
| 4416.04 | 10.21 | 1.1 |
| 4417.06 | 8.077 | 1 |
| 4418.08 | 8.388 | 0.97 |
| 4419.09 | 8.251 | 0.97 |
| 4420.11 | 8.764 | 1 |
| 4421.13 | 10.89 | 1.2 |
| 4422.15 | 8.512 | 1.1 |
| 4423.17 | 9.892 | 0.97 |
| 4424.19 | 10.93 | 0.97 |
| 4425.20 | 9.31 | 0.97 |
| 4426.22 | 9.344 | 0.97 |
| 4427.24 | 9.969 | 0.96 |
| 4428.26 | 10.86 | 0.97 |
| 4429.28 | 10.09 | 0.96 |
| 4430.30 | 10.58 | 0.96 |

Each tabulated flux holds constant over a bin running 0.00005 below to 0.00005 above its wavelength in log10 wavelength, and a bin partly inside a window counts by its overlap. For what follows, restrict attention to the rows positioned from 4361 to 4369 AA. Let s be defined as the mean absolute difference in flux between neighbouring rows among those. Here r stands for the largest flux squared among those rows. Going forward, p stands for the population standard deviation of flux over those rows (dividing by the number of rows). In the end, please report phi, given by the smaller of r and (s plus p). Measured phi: 2.26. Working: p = 1.05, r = 187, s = 1.21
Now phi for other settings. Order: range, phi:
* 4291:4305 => 2.32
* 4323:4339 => 2.19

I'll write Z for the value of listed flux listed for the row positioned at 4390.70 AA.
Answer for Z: 8.731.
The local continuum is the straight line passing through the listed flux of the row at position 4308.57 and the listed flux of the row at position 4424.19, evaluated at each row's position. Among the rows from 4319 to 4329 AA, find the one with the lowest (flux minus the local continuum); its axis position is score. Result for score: 4320.49 AA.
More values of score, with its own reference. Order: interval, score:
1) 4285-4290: 4289.76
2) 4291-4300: 4297.67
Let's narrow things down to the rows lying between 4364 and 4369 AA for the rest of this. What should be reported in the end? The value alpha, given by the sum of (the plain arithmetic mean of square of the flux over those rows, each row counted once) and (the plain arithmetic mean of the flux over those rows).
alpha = 157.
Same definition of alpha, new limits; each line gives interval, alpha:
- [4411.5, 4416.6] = 100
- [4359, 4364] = 162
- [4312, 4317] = 116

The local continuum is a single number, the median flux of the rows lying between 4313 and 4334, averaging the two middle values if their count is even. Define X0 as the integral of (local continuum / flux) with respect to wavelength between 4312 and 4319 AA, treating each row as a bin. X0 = 7.9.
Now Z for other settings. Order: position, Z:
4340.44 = 12.9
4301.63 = 9.506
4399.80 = 10.15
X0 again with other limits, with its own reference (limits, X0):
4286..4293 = 8.2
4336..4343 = 6.2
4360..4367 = 6.4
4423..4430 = 7.8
